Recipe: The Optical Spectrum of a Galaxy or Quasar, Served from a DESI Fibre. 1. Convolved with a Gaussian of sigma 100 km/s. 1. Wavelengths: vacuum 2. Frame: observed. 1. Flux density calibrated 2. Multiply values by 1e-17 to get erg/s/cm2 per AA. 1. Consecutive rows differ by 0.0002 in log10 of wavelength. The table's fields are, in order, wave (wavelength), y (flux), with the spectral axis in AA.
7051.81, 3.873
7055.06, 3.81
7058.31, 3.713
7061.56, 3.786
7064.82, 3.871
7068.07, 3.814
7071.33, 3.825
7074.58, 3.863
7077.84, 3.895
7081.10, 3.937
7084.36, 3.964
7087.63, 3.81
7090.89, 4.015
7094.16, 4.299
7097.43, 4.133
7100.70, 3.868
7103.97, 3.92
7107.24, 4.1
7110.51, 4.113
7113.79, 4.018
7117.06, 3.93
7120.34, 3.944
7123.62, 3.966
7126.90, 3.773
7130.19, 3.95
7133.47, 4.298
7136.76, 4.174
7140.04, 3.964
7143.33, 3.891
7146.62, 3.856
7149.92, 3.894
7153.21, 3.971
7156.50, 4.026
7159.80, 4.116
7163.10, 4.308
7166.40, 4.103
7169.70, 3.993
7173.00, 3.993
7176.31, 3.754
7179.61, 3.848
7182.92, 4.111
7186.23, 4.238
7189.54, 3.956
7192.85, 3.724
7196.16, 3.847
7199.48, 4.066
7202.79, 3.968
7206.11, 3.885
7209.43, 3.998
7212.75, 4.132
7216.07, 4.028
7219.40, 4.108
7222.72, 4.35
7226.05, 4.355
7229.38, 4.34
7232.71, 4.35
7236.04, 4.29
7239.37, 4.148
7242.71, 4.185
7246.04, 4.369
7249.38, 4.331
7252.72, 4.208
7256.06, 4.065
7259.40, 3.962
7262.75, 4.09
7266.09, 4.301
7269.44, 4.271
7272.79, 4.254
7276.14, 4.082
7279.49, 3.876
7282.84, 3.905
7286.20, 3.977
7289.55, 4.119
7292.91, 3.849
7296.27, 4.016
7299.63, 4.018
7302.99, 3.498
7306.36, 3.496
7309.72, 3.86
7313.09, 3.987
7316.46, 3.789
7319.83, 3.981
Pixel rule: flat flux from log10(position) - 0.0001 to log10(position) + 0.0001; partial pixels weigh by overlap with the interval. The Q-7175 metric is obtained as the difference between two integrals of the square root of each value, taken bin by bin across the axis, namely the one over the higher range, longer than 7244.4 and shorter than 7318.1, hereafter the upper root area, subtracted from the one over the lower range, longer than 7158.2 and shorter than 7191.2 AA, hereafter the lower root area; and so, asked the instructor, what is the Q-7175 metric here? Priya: -81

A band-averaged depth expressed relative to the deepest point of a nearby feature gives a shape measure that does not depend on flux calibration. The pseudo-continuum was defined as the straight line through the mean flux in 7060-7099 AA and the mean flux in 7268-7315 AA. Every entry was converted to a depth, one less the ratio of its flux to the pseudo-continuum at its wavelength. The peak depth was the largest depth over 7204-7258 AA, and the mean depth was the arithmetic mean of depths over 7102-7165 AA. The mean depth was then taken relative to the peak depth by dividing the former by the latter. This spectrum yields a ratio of -1.4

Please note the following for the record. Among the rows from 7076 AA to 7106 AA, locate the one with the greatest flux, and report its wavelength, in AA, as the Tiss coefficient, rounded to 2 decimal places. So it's 7094.16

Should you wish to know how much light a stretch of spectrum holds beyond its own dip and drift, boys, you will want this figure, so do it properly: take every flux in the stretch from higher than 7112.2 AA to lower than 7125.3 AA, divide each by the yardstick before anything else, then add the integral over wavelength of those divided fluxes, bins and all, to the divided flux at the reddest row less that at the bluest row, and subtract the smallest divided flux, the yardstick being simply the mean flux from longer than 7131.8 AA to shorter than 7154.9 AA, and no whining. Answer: 12.0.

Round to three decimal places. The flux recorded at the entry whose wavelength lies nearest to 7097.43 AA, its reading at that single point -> 4.133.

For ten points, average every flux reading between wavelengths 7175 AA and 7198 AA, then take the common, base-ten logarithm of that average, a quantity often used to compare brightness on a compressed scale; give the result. 0.594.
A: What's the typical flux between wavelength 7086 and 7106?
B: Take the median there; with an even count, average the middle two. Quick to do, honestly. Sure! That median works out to 3.97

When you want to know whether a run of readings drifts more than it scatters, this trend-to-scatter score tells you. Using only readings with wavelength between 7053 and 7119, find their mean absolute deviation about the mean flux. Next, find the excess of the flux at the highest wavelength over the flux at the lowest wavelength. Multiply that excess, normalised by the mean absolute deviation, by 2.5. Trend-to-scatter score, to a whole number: 3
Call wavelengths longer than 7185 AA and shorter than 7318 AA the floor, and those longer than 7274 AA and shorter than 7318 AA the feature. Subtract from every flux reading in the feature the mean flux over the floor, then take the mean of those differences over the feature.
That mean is -0.17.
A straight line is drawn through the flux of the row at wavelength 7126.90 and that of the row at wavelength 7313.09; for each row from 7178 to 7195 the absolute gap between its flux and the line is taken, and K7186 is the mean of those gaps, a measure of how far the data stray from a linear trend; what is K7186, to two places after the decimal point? 0.18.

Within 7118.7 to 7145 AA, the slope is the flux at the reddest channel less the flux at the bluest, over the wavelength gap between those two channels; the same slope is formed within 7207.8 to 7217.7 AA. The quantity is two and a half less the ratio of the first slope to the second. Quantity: 3.01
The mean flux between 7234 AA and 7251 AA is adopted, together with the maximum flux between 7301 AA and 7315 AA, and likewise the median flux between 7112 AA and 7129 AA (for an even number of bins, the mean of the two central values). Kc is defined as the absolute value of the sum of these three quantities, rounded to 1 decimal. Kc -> 12.2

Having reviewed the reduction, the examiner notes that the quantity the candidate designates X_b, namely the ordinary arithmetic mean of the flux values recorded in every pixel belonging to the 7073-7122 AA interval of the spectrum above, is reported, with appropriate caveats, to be 3.987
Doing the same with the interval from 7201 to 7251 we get 4.189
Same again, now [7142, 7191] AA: 4.004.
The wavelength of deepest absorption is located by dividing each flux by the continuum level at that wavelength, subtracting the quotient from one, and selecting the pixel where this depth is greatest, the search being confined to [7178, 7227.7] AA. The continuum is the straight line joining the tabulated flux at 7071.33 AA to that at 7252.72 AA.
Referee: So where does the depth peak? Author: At 7192.85 AA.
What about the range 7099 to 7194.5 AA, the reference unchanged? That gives 7192.85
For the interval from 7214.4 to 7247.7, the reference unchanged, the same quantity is 7216.07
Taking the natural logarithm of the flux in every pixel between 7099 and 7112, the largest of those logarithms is 1.414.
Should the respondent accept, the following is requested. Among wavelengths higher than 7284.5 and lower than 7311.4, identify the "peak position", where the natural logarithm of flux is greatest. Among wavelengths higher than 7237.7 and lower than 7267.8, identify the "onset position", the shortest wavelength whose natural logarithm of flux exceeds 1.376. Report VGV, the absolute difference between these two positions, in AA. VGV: 50.2 AA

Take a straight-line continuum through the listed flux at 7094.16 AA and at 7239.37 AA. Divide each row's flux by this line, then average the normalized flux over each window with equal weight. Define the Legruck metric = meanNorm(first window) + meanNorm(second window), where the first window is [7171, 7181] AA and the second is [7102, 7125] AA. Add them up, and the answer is 1.85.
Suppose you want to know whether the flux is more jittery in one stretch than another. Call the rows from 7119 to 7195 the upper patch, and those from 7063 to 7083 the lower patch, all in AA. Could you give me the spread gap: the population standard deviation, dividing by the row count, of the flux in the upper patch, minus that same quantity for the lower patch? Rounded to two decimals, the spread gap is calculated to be 0.12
